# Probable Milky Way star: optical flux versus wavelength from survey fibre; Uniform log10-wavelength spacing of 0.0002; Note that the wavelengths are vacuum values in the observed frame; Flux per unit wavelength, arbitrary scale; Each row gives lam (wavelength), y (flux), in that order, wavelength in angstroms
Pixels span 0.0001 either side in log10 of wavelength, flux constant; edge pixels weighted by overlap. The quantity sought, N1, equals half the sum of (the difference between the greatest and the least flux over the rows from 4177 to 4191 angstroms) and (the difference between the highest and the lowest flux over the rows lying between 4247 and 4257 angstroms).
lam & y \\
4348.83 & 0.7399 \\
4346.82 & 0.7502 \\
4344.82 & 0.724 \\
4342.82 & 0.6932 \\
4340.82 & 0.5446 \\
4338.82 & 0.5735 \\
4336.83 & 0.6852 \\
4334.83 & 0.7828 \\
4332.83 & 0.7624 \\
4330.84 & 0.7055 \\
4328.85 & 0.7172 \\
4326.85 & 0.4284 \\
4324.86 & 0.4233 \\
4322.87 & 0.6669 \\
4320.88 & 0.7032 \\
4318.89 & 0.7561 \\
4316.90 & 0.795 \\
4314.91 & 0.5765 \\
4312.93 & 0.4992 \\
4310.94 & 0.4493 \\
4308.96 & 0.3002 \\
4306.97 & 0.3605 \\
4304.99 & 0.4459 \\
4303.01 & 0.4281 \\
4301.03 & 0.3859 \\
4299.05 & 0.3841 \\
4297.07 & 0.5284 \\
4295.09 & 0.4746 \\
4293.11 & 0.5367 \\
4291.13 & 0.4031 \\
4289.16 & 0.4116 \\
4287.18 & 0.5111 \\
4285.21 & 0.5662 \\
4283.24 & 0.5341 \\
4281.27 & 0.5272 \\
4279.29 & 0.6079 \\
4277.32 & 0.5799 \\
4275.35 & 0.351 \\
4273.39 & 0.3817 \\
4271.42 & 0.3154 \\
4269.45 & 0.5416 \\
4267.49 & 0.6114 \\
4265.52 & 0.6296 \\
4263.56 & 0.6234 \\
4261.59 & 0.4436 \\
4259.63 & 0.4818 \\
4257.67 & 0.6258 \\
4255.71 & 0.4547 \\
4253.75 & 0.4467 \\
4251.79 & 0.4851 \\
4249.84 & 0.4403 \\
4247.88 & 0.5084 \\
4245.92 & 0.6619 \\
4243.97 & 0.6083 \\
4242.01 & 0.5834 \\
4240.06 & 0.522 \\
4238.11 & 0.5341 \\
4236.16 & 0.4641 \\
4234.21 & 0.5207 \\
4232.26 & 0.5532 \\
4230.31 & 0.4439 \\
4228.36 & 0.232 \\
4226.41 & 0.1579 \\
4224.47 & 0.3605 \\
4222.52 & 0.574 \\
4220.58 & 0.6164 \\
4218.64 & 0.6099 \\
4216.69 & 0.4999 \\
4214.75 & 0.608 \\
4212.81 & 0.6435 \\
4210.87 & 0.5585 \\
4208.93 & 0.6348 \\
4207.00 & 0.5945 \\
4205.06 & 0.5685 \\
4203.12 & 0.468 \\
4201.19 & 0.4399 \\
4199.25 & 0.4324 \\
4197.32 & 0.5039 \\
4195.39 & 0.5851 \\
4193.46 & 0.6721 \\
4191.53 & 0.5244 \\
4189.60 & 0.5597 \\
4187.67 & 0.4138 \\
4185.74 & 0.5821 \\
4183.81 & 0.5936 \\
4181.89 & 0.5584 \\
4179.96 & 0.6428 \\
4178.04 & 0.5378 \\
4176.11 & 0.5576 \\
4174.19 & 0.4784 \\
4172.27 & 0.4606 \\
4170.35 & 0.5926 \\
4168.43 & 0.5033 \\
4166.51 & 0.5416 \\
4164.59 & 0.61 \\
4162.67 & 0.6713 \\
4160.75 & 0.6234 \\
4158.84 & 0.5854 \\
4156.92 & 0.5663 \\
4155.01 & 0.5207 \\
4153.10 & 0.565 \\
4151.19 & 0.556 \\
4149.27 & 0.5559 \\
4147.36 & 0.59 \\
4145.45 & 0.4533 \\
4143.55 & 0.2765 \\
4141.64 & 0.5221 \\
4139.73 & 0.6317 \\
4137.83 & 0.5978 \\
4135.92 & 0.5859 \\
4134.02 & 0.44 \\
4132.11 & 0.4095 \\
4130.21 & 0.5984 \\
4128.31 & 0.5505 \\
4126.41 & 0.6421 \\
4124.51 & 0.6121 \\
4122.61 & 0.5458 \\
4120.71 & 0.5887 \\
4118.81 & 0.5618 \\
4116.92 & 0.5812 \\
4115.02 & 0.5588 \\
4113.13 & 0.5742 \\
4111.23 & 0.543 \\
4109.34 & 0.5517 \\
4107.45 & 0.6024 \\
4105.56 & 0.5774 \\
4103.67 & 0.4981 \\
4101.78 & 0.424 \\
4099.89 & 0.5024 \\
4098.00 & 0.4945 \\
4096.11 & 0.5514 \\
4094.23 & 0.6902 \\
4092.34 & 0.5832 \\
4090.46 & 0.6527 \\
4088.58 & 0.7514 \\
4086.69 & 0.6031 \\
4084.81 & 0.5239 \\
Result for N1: 0.15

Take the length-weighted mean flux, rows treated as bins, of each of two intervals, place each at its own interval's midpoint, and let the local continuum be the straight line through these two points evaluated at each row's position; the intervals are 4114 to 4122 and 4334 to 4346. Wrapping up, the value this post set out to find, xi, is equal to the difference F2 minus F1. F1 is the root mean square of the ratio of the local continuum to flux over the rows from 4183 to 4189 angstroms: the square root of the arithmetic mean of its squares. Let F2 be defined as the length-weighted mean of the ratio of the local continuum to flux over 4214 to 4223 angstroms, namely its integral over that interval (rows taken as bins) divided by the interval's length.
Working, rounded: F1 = 1.18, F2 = 1.06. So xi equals -0.12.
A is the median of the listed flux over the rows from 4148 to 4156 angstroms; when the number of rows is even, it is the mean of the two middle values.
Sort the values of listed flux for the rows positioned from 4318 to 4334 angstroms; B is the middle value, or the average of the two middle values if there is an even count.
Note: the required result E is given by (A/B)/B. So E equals 1.1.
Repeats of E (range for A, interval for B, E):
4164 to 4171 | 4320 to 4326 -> 1.3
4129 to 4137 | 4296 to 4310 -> 3.4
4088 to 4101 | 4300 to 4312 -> 3.5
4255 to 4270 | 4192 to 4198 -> 1.7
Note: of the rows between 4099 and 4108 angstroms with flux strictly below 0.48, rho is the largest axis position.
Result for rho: 4101.78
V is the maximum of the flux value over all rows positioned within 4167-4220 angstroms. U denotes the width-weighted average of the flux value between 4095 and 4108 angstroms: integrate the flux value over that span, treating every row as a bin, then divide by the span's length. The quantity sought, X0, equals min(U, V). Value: 0.521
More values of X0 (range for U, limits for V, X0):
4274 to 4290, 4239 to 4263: 0.509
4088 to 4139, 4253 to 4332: 0.564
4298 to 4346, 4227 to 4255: 0.576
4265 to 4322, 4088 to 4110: 0.503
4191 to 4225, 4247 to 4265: 0.553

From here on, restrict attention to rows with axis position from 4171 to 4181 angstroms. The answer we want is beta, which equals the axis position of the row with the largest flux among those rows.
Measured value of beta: 4179.96 angstroms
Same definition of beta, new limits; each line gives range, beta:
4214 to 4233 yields 4220.58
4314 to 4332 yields 4316.90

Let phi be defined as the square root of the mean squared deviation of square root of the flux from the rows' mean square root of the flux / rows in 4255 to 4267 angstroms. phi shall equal 0.057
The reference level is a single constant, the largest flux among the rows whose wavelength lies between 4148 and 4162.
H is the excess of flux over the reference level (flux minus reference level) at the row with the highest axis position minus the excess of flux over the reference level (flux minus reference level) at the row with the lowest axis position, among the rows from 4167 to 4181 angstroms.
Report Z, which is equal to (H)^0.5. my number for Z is 0.373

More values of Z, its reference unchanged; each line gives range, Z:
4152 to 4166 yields 0.212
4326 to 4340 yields 0.381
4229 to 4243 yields 0.373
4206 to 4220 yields 0.124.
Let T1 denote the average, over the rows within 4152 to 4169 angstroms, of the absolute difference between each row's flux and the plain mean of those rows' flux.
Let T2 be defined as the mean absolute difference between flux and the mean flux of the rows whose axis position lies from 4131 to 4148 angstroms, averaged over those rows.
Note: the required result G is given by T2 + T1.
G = 0.135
